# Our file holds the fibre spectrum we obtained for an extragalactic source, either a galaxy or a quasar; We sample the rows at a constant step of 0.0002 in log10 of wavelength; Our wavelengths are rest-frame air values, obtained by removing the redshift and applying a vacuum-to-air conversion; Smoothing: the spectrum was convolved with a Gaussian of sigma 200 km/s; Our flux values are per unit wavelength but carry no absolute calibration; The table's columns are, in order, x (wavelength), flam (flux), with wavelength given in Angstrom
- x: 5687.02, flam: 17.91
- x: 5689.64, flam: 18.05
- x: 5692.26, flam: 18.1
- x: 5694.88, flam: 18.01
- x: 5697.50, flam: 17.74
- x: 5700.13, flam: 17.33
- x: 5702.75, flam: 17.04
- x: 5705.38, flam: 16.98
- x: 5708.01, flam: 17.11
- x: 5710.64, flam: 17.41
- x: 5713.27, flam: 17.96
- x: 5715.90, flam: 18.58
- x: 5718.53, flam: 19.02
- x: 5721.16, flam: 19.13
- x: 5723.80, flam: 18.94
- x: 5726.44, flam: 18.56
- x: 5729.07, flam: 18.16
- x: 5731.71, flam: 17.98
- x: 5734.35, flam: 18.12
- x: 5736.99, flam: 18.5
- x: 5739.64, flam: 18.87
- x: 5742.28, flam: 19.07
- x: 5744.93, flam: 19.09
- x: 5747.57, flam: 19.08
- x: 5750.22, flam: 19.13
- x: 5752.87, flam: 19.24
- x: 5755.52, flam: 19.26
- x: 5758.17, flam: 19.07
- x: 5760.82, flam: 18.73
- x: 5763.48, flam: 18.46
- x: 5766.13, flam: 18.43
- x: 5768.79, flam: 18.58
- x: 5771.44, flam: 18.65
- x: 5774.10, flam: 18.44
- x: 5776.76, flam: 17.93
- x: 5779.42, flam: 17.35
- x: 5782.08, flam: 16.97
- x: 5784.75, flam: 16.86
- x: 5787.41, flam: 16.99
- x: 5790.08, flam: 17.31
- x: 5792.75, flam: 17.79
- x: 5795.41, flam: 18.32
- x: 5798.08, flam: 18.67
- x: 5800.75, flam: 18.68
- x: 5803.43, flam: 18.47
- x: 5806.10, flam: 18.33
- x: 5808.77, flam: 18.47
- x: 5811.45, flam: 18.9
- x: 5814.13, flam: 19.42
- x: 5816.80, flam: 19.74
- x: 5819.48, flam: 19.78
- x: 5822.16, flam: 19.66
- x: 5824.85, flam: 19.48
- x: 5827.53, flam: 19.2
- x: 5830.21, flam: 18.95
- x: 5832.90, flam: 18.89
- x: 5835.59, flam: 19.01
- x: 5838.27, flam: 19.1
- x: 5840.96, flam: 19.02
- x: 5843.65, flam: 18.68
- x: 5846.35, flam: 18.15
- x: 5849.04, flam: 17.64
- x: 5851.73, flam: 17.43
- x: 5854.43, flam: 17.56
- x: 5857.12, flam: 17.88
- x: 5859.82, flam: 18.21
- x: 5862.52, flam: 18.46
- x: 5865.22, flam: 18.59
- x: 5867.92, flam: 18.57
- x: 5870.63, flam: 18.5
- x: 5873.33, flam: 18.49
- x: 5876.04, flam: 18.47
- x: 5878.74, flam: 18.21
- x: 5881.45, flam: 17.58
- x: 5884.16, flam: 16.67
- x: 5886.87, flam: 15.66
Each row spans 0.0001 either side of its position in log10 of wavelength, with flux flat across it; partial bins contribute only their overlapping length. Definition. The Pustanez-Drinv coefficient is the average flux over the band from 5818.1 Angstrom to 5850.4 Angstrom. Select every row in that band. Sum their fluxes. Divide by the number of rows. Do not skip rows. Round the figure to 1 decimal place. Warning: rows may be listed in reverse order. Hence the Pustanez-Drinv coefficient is 19.0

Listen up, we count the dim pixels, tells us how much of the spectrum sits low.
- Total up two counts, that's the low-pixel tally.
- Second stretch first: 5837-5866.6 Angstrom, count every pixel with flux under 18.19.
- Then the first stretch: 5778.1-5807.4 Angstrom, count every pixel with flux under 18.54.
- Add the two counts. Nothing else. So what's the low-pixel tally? 14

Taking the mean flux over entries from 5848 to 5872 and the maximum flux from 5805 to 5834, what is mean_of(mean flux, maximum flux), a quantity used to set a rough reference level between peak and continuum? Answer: 18.9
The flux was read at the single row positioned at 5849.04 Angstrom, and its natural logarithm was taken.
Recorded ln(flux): 2.87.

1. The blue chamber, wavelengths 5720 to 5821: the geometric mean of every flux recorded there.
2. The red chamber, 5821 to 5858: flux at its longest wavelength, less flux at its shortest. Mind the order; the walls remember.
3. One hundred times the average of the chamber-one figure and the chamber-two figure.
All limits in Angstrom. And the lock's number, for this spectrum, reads 836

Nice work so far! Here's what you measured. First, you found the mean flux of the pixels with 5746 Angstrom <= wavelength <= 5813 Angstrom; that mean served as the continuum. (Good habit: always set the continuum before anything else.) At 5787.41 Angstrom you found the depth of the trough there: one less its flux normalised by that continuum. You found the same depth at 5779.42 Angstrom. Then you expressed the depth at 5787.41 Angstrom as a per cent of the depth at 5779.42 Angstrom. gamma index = 137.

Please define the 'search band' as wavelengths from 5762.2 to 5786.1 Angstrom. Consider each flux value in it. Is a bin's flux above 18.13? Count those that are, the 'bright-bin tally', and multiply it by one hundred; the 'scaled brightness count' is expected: 500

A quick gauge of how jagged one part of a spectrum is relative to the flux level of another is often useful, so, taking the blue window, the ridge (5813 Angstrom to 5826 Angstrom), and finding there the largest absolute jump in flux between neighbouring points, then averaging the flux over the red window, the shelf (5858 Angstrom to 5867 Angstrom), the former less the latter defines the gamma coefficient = -18.1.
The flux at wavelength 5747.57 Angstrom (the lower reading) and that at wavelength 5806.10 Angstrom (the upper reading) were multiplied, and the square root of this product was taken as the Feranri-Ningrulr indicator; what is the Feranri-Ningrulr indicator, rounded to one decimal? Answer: 18.7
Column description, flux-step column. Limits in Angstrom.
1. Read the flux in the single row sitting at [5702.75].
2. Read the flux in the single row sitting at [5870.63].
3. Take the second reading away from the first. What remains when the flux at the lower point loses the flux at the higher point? -1.5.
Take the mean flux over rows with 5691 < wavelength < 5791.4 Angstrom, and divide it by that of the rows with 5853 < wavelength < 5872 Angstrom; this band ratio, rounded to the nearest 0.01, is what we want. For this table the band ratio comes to 1.00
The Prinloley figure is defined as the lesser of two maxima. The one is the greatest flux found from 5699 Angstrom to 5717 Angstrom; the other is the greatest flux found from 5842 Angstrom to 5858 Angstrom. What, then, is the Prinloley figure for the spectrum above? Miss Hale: 18.6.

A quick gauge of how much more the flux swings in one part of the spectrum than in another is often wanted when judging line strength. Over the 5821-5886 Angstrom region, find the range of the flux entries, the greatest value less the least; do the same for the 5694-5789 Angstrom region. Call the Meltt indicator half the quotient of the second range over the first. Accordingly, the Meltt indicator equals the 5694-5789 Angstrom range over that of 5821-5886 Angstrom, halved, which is 0.40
